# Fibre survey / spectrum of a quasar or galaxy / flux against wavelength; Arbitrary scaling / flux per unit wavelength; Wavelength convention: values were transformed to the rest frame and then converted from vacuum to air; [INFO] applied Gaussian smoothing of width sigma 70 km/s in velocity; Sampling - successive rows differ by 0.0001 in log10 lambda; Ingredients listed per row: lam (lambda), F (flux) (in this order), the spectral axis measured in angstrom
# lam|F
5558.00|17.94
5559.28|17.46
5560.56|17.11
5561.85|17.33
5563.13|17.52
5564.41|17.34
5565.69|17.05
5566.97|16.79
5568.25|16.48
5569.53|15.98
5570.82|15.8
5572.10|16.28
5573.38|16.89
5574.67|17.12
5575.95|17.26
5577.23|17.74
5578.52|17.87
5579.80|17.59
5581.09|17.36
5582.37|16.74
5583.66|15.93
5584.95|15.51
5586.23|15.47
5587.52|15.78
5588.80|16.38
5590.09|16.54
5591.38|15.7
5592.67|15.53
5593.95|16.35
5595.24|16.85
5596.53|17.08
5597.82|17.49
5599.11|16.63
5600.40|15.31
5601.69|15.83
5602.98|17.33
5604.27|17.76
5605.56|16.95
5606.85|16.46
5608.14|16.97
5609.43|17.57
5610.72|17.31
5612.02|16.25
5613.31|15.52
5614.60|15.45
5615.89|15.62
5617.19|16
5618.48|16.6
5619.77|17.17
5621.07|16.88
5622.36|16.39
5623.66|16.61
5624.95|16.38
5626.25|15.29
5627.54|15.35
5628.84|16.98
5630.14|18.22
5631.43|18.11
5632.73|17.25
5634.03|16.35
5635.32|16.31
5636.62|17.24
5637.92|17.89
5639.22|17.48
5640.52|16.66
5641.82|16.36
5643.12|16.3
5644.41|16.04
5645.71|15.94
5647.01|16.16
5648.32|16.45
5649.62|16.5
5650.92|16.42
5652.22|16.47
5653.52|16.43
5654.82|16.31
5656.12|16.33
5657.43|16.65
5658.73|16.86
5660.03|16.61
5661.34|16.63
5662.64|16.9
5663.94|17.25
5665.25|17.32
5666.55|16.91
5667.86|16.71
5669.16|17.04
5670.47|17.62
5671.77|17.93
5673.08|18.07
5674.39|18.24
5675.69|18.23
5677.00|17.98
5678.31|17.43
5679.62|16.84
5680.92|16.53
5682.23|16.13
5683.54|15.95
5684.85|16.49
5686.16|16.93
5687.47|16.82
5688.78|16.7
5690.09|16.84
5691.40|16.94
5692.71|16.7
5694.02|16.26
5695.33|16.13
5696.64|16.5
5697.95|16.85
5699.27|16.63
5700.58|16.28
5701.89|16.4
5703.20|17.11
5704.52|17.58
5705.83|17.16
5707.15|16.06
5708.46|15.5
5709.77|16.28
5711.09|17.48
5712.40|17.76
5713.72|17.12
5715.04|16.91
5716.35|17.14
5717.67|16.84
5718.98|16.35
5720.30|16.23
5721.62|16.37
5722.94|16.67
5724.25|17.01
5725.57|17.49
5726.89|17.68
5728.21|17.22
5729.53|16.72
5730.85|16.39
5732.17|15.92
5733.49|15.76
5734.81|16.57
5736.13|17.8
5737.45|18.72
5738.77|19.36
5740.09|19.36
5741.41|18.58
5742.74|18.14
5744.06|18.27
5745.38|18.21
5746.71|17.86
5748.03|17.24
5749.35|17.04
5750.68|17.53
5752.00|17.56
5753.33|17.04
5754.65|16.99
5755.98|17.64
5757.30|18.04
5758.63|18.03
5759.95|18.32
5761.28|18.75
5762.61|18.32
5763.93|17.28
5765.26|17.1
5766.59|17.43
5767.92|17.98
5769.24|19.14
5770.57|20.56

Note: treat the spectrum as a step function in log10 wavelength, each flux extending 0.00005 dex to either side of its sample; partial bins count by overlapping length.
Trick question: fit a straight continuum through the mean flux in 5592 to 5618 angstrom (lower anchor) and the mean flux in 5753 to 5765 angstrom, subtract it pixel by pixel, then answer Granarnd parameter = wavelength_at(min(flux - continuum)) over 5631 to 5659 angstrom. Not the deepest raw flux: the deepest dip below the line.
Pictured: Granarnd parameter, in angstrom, 5645.71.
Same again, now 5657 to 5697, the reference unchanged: 5683.54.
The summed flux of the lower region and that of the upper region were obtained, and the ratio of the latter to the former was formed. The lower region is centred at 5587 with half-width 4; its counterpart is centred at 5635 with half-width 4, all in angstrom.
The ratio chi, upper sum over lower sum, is 1.08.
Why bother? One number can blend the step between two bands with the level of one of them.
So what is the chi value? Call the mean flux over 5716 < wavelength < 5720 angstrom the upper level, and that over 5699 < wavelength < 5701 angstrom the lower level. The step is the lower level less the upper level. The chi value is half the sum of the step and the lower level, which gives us 8.1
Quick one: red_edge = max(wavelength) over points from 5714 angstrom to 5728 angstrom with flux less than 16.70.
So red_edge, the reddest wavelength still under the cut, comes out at 5722.94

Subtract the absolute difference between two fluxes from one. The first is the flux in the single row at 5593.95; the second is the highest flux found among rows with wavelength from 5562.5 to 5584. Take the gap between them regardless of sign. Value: -0.5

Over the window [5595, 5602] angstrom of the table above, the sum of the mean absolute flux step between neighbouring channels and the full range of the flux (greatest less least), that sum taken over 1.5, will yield 1.9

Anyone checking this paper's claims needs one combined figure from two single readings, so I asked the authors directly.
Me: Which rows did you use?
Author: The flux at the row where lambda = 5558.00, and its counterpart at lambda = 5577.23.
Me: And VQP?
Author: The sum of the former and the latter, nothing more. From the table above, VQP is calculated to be 35.7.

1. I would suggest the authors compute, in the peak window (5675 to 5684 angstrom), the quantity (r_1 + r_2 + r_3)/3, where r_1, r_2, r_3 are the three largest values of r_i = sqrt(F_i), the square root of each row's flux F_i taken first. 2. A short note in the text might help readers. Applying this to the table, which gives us 4.23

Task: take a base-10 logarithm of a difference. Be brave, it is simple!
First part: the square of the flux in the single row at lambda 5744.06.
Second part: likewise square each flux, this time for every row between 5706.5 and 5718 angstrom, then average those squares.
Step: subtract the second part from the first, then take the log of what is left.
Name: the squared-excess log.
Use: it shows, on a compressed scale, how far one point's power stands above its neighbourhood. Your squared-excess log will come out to 1.7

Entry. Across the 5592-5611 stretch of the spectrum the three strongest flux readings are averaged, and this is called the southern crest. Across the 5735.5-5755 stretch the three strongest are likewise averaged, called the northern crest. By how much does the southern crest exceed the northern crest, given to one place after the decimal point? -1.5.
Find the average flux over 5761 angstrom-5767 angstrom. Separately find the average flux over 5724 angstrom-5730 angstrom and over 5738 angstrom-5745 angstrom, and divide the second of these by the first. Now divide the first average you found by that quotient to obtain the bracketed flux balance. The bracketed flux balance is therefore 16.3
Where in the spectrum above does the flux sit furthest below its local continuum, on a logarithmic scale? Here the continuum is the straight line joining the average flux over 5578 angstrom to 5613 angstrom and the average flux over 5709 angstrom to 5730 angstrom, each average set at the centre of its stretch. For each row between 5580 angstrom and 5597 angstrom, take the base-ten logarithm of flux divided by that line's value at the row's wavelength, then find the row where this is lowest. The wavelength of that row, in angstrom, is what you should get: 5586.23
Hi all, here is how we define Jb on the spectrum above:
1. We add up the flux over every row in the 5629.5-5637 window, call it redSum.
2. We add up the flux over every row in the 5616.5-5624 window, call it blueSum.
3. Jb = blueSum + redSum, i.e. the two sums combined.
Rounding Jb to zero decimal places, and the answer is 203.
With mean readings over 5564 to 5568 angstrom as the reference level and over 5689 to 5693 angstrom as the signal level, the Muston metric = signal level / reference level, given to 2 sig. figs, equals 0.99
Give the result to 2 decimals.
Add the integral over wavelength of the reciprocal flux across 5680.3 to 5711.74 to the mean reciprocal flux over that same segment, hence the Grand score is 1.96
